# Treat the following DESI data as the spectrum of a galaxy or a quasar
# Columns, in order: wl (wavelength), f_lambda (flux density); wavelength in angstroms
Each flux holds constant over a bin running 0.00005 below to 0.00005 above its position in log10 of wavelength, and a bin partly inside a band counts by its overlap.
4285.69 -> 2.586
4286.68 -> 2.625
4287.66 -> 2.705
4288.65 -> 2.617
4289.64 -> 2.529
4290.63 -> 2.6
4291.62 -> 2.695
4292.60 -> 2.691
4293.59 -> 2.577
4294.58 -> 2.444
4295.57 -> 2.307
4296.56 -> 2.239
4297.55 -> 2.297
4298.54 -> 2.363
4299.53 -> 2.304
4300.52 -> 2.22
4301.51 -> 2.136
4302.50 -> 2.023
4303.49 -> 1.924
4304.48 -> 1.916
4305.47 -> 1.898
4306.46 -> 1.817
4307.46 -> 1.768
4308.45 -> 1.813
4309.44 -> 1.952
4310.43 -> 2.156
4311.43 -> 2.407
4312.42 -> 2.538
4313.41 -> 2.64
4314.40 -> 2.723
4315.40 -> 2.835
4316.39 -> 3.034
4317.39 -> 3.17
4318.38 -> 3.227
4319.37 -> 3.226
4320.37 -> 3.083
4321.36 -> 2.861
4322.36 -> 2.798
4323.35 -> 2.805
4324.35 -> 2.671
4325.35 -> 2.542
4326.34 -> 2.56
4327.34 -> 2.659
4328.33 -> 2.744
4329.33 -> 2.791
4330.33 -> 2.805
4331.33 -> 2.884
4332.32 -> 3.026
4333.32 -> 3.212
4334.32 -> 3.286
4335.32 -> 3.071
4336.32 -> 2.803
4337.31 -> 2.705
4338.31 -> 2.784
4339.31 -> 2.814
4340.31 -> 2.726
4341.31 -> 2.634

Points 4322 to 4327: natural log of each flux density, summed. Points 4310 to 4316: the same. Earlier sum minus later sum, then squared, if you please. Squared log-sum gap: 0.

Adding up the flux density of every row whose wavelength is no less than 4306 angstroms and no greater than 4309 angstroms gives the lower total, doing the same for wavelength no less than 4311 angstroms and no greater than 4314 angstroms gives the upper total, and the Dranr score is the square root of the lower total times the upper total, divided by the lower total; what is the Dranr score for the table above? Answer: 1.19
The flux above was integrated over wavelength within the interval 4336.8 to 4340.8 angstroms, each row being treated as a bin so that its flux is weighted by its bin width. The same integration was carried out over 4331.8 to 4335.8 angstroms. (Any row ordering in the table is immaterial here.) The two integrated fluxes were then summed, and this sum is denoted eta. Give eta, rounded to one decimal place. 23.6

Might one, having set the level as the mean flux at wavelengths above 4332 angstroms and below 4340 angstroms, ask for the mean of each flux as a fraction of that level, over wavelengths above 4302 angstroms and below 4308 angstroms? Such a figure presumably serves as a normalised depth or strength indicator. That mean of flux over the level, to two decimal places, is 0.64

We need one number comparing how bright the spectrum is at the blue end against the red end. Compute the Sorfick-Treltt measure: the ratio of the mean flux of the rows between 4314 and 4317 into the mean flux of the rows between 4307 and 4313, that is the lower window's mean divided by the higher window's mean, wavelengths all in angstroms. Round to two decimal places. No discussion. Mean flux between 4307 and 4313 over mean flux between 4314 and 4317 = 0.74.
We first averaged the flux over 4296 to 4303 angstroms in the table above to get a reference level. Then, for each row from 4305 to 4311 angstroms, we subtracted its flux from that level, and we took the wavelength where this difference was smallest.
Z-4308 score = 4310.43 angstroms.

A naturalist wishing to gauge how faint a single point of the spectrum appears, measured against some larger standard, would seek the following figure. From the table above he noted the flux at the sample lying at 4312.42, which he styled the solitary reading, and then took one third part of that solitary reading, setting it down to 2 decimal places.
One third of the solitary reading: 0.85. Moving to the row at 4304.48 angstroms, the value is 0.64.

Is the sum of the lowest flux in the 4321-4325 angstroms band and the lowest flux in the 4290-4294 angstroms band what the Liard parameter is 5.2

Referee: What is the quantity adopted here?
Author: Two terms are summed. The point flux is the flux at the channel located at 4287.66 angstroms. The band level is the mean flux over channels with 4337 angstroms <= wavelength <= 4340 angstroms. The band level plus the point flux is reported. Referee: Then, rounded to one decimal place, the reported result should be 5.5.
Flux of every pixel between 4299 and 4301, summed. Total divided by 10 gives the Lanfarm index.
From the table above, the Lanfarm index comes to 0.45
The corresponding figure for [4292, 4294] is 0.53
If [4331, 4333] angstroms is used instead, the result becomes 0.59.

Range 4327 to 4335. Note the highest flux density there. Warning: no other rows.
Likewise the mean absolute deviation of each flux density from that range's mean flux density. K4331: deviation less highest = -3.10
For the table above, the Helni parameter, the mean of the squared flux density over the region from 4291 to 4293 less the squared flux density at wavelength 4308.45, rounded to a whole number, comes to 4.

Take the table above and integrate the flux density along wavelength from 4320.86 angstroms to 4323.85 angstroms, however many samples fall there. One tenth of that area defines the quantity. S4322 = 0.84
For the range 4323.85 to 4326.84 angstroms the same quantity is 0.77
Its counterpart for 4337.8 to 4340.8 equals 0.83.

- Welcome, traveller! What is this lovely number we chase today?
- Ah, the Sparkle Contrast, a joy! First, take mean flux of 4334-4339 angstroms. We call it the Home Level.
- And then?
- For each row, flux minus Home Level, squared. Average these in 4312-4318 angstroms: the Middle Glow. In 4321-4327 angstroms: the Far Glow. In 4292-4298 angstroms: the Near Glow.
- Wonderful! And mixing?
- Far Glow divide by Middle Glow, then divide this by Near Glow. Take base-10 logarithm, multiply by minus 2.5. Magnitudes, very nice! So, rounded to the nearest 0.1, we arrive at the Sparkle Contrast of -1.5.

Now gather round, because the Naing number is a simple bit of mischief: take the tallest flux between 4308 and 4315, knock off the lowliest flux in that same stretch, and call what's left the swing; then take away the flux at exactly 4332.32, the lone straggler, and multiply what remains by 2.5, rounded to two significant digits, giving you -5.3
